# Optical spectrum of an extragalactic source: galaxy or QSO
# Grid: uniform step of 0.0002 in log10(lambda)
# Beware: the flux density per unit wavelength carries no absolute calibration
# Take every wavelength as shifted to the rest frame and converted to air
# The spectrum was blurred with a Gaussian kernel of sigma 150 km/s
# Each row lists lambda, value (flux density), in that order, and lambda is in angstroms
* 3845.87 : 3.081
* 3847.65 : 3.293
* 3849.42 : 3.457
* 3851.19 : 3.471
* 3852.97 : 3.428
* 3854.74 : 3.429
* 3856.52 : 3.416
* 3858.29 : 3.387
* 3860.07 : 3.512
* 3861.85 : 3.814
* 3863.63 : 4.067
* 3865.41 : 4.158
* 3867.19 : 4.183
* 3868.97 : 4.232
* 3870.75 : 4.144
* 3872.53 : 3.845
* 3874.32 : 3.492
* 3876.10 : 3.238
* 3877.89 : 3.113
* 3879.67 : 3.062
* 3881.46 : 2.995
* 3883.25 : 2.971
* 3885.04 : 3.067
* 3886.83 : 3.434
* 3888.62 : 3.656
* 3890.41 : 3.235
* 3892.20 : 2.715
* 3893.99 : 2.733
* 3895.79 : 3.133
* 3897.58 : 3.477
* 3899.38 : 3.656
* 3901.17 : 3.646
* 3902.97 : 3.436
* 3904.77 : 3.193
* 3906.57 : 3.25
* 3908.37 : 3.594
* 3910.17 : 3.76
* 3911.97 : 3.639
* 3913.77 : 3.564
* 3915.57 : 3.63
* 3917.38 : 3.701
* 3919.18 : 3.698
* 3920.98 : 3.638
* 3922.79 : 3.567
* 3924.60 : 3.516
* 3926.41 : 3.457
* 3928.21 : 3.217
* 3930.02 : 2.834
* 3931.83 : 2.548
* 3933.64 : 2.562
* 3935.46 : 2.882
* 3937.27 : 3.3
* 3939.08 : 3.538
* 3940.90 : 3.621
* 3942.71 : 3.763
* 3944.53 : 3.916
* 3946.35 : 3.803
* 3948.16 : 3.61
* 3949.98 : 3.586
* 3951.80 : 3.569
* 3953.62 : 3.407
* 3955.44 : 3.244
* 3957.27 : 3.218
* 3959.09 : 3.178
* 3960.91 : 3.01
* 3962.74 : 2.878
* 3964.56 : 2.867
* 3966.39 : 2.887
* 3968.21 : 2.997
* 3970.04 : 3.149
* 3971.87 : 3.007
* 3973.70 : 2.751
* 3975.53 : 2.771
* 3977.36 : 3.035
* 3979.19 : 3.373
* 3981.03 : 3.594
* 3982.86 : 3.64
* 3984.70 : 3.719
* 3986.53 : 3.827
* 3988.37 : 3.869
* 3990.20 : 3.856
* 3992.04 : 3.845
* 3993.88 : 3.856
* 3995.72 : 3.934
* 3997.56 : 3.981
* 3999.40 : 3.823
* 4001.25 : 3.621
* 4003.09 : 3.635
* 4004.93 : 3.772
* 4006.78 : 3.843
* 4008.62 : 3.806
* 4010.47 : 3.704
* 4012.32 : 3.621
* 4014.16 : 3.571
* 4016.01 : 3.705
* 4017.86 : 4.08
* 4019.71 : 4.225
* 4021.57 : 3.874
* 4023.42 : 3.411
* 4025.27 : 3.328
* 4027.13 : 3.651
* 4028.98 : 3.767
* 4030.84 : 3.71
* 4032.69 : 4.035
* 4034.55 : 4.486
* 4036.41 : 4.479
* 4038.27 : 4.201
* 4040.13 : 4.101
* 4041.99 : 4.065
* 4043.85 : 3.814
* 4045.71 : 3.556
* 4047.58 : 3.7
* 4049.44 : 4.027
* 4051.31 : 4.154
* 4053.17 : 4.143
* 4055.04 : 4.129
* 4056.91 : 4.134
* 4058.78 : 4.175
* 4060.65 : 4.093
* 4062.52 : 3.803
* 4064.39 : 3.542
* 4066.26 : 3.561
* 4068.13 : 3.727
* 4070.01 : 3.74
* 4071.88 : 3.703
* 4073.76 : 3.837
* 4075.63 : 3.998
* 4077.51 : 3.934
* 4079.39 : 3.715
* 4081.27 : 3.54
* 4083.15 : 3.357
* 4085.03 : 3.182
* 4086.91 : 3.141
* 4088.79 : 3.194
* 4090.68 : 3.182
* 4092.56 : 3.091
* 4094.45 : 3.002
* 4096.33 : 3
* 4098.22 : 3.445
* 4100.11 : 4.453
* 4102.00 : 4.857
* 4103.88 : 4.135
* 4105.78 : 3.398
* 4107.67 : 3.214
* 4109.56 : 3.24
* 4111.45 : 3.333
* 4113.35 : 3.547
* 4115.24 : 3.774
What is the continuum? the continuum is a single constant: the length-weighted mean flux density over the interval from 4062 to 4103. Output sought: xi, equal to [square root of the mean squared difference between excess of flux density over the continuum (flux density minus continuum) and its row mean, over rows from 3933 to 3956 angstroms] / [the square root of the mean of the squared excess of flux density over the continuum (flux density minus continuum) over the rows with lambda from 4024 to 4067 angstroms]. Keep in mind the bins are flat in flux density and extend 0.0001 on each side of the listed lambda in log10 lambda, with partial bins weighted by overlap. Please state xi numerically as 0.79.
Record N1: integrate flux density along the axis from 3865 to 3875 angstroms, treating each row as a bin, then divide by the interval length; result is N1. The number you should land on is 4.0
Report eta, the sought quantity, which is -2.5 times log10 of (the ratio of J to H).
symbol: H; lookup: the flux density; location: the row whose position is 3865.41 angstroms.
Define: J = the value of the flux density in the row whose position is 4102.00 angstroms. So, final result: -0.17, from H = 4.158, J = 4.857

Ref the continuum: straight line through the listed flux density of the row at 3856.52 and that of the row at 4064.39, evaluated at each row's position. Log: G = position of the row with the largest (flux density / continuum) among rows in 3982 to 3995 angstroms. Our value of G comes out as 3988.37 angstroms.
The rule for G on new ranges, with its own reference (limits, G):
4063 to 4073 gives 4070.01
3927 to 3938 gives 3937.27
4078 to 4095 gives 4079.39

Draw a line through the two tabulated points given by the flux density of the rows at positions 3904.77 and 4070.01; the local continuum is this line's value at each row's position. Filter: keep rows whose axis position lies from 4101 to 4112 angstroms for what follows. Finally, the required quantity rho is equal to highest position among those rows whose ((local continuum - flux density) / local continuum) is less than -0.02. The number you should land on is 4103.88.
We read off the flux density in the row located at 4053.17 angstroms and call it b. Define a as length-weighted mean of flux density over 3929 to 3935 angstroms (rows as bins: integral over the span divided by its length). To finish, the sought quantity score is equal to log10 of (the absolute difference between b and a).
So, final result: 0.2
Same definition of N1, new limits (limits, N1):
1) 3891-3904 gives 3.3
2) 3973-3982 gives 3.1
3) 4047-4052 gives 4.0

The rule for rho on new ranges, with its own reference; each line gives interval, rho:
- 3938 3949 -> 3948.16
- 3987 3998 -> 3997.56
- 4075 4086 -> 4077.51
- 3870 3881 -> 3876.10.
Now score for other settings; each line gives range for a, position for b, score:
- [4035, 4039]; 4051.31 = -0.7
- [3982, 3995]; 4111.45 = -0.3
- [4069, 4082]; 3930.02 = 0.0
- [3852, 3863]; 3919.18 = -0.7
